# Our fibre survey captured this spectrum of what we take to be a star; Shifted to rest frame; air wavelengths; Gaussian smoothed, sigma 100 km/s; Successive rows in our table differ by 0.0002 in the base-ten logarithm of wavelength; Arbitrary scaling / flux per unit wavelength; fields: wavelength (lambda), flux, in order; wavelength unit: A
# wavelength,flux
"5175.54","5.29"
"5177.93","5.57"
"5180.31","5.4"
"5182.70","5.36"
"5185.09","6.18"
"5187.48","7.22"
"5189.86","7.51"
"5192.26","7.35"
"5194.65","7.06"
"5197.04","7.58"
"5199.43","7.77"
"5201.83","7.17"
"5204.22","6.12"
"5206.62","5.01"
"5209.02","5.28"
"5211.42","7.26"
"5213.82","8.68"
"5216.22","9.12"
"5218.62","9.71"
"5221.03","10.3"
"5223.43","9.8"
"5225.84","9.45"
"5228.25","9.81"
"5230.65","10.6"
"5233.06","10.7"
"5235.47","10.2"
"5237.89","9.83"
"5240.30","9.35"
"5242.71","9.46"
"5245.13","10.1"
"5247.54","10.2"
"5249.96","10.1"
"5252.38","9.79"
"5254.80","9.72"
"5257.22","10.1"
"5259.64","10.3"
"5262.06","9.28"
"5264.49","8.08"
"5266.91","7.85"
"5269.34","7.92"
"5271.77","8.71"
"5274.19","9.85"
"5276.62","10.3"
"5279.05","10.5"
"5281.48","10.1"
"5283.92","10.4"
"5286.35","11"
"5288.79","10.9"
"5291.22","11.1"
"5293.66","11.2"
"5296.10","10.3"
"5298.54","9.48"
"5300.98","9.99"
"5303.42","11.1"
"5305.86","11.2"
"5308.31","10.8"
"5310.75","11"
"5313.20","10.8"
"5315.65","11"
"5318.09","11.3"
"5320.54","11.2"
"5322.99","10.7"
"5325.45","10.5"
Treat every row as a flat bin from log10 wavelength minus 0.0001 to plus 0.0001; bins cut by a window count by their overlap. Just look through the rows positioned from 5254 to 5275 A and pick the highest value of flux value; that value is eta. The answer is 10.3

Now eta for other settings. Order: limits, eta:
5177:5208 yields 7.77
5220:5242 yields 10.7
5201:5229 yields 10.3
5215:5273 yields 10.7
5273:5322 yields 11.3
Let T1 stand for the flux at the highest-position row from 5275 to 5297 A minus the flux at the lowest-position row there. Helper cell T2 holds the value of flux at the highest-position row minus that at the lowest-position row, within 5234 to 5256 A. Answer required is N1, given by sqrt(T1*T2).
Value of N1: 0.0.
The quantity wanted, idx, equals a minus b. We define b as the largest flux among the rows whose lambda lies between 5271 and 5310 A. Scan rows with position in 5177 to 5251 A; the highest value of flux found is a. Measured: -0.5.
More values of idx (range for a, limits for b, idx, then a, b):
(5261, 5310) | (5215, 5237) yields 0.5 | 11.2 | 10.7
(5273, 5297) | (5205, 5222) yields 0.9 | 11.2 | 10.3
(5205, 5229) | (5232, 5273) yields -0.4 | 10.3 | 10.7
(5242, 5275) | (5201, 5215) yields 1.6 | 10.3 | 8.68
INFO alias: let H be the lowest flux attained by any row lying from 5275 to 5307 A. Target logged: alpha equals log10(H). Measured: 0.98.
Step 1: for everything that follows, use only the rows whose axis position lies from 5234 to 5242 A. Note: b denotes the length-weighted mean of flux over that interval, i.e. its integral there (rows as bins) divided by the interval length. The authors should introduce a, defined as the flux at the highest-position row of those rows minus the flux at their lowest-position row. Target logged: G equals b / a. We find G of -12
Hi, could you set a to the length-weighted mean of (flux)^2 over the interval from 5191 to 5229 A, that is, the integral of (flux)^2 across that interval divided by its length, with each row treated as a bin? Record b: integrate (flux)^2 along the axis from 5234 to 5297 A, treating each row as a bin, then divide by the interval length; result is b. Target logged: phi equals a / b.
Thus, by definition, 0.7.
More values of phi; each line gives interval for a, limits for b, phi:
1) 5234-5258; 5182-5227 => 1.6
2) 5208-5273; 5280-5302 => 0.8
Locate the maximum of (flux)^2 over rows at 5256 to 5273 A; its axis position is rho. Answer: 5259.64 A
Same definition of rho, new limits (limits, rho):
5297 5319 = 5318.09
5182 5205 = 5199.43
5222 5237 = 5233.06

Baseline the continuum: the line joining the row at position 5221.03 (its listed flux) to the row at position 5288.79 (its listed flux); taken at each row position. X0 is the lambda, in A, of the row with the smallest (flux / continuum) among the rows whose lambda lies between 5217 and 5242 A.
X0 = 5240.30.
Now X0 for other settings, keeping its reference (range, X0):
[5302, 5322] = 5313.20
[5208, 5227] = 5209.02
